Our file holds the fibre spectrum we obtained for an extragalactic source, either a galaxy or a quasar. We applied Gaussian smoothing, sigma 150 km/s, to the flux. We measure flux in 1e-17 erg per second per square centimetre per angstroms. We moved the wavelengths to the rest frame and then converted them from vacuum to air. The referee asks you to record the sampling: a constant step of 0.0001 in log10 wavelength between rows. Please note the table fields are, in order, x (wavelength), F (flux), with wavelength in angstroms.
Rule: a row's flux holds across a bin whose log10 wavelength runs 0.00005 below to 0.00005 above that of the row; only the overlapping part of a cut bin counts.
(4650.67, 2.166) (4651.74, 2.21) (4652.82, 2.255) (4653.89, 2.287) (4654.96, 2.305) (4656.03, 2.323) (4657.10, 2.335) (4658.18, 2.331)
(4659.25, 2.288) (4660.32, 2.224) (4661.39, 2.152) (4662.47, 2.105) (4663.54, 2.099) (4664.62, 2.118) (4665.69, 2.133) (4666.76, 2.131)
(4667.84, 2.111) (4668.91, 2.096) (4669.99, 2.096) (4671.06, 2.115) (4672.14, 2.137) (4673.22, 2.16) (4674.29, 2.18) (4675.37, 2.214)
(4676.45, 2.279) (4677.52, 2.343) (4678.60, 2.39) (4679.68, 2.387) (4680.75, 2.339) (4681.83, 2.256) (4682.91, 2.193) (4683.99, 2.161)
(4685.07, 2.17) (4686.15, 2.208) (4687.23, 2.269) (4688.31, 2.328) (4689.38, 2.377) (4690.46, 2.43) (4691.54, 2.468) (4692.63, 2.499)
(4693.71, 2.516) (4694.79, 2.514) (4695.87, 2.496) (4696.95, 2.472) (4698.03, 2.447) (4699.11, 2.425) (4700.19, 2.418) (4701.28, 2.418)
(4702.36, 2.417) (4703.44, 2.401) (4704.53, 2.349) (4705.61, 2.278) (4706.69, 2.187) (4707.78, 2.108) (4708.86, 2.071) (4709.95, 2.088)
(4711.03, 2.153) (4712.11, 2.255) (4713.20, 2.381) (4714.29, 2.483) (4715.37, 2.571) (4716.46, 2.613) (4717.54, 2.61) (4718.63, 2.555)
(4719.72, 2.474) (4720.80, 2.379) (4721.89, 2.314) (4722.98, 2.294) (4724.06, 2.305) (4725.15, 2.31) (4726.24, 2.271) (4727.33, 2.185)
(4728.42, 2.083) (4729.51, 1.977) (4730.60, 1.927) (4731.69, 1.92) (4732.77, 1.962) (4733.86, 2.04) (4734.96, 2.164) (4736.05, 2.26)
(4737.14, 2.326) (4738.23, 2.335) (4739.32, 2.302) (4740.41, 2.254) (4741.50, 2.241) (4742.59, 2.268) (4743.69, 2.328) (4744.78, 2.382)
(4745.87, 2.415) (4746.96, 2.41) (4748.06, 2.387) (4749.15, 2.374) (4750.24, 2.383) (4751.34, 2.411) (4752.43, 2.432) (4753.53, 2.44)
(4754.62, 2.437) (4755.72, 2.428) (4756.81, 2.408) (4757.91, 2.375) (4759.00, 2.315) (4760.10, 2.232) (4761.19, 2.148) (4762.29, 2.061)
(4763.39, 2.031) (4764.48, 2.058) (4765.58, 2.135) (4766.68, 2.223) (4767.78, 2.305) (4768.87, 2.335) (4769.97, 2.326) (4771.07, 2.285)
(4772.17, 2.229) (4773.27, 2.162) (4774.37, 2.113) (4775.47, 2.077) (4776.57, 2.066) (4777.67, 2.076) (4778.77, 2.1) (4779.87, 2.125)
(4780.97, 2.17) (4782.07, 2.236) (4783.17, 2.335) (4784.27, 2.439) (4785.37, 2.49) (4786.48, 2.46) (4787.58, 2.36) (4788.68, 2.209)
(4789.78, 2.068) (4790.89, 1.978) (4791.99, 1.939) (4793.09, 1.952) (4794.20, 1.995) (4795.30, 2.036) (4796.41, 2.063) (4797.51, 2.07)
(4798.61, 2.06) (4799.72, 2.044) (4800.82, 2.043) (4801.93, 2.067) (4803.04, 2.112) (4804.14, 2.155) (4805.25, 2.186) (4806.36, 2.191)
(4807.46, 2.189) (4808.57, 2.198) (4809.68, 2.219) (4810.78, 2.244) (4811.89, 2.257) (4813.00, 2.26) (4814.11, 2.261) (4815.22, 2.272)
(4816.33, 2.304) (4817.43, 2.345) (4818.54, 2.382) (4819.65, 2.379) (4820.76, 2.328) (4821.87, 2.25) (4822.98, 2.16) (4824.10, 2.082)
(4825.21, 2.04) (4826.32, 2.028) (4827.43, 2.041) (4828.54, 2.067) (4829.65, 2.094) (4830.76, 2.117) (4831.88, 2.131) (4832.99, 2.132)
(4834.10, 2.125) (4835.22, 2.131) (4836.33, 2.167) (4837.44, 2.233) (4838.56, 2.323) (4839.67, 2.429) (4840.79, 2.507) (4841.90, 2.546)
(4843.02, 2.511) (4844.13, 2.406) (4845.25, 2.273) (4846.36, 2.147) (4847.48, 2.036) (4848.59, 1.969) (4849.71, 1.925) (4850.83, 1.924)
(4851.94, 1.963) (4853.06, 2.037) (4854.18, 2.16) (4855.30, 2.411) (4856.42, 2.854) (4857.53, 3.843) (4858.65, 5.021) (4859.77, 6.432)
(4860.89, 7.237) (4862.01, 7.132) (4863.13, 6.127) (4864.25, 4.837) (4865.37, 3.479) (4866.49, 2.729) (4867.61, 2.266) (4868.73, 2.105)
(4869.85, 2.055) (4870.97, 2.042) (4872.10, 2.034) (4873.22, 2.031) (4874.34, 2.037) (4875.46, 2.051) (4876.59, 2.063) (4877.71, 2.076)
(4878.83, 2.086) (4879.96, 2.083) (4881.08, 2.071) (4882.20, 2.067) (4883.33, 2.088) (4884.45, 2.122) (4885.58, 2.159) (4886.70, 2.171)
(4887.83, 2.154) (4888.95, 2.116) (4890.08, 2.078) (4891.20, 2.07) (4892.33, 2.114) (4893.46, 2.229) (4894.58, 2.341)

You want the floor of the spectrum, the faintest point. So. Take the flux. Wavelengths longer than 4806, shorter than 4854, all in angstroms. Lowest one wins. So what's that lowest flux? 1.924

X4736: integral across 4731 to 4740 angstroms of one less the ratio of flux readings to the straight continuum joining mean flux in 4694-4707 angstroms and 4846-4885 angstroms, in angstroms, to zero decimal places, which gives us 1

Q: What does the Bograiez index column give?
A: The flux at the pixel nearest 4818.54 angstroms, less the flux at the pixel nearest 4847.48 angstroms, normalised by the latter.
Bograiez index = 0.17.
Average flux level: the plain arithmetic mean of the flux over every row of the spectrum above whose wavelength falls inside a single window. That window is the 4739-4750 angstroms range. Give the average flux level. 2.34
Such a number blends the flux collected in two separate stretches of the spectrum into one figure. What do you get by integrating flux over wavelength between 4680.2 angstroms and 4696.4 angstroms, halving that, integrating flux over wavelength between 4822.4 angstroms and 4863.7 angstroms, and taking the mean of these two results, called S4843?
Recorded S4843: 67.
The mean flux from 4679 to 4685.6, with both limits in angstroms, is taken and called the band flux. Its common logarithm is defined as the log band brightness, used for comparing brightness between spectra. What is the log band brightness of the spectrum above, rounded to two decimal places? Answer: 0.35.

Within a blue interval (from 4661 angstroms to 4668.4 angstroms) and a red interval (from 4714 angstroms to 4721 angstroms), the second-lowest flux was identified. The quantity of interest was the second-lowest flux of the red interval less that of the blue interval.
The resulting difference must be 0.4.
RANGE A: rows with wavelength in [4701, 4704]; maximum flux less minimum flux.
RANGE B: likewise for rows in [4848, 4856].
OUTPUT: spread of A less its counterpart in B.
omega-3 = -0.47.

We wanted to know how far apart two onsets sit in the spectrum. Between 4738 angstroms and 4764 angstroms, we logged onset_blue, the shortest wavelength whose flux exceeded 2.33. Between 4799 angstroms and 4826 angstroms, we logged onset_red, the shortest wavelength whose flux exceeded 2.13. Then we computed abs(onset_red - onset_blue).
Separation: 65.9 angstroms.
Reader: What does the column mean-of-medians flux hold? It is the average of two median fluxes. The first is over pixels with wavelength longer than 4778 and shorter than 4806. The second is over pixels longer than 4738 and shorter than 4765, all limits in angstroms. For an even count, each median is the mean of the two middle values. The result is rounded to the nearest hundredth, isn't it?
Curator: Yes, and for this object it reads 2.24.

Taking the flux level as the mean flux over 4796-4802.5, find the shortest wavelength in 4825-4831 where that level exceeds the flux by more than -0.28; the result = 4825.21 angstroms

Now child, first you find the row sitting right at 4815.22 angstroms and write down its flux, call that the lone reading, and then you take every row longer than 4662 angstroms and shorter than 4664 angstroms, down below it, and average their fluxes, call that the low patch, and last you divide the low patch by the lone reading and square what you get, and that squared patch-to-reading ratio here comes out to 0.86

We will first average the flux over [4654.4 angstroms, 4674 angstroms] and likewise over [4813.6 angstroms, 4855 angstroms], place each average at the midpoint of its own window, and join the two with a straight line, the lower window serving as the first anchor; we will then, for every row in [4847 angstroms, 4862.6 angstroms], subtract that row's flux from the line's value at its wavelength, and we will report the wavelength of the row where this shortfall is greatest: 4850.83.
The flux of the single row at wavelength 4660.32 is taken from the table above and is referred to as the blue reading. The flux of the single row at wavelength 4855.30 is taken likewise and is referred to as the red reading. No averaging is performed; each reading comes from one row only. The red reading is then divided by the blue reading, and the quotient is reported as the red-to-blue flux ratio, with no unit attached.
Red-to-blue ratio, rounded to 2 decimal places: 1.08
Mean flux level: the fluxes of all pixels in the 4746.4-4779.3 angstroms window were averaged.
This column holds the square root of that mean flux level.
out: 1.50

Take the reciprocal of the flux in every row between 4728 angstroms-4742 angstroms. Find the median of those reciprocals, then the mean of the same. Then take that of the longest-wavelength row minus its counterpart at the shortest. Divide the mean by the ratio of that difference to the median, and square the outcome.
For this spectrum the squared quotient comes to 41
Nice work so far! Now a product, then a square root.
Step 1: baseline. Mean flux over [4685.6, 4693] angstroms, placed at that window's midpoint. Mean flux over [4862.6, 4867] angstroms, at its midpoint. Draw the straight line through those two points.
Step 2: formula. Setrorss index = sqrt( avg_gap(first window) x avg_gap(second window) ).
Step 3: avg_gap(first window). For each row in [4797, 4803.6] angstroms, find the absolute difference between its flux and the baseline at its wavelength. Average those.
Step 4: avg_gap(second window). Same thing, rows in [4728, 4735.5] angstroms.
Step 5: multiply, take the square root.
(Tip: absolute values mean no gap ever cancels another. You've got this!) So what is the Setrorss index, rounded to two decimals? 1.12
